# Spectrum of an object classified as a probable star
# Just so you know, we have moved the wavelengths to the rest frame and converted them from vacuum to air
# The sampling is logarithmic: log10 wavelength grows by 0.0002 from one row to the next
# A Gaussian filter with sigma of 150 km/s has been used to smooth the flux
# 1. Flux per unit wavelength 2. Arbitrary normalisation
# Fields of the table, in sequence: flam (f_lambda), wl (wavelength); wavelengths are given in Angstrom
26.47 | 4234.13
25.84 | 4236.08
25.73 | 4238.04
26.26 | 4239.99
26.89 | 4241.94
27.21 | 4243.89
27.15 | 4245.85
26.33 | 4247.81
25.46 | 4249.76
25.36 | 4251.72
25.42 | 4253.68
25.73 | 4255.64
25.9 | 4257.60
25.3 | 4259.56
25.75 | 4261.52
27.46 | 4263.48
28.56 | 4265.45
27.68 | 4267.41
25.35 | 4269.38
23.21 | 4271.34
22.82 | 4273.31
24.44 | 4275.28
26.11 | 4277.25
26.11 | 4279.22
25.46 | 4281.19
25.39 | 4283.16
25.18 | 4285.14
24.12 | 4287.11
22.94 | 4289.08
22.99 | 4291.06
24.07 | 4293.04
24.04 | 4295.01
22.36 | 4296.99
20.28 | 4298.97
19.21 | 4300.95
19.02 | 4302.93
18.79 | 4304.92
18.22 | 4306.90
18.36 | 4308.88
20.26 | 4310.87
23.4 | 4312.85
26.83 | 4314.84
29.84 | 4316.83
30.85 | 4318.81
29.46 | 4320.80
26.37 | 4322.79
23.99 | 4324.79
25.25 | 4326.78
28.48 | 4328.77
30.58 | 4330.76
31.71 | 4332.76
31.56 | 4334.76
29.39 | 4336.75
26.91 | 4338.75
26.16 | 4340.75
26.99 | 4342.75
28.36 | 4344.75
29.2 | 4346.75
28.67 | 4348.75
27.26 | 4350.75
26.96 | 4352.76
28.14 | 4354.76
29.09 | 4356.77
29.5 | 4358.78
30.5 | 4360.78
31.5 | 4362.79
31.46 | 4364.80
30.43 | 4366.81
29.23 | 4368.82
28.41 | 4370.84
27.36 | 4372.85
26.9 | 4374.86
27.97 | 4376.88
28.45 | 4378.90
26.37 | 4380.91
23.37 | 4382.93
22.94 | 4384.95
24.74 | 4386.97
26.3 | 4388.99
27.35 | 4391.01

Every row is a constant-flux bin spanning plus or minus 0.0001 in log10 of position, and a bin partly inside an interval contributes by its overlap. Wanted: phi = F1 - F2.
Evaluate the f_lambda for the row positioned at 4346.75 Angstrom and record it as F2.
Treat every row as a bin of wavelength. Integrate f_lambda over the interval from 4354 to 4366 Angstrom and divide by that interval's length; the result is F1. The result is 0.9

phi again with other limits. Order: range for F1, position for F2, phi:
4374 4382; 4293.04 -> 3.3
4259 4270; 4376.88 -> -1.2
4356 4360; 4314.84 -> 2.6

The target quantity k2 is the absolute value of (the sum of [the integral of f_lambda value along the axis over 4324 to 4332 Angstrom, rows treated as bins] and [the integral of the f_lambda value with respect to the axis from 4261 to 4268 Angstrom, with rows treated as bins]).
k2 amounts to 411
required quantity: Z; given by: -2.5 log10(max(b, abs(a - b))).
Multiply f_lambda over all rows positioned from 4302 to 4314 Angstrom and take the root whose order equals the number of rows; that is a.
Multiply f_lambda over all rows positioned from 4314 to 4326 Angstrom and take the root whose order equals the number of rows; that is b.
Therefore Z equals -3.61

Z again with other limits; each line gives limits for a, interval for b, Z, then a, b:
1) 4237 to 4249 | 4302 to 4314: -3.23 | 27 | 20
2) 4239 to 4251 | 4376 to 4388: -3.52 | 27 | 26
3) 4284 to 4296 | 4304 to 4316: -3.29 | 24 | 21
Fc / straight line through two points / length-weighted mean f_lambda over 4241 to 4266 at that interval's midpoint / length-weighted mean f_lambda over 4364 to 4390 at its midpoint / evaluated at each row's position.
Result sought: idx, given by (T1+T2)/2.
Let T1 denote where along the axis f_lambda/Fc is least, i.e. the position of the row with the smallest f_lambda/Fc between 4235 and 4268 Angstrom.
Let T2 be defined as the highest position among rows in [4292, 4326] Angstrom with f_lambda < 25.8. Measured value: 4292.2 Angstrom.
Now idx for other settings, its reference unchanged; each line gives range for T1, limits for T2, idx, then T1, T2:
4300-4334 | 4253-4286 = 4296.0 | 4306.90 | 4285.14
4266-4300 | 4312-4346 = 4312.9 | 4298.97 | 4326.78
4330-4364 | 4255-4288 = 4313.9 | 4340.75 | 4287.11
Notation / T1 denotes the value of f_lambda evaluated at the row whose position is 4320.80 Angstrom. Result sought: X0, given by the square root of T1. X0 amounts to 5.43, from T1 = 29.46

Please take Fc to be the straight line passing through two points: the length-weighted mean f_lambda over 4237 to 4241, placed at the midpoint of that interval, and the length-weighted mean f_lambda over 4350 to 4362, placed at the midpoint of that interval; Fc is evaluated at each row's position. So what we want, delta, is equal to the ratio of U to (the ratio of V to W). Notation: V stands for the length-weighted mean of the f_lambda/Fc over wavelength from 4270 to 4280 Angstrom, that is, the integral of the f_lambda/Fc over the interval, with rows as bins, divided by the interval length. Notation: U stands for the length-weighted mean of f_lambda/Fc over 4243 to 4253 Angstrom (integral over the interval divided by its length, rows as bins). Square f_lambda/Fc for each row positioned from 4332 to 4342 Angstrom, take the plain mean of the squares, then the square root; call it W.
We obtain 1.1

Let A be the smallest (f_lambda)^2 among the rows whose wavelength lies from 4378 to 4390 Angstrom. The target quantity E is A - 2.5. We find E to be 524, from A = 526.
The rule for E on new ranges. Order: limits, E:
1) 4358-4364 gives 868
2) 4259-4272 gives 536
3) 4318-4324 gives 693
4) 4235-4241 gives 660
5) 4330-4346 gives 682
